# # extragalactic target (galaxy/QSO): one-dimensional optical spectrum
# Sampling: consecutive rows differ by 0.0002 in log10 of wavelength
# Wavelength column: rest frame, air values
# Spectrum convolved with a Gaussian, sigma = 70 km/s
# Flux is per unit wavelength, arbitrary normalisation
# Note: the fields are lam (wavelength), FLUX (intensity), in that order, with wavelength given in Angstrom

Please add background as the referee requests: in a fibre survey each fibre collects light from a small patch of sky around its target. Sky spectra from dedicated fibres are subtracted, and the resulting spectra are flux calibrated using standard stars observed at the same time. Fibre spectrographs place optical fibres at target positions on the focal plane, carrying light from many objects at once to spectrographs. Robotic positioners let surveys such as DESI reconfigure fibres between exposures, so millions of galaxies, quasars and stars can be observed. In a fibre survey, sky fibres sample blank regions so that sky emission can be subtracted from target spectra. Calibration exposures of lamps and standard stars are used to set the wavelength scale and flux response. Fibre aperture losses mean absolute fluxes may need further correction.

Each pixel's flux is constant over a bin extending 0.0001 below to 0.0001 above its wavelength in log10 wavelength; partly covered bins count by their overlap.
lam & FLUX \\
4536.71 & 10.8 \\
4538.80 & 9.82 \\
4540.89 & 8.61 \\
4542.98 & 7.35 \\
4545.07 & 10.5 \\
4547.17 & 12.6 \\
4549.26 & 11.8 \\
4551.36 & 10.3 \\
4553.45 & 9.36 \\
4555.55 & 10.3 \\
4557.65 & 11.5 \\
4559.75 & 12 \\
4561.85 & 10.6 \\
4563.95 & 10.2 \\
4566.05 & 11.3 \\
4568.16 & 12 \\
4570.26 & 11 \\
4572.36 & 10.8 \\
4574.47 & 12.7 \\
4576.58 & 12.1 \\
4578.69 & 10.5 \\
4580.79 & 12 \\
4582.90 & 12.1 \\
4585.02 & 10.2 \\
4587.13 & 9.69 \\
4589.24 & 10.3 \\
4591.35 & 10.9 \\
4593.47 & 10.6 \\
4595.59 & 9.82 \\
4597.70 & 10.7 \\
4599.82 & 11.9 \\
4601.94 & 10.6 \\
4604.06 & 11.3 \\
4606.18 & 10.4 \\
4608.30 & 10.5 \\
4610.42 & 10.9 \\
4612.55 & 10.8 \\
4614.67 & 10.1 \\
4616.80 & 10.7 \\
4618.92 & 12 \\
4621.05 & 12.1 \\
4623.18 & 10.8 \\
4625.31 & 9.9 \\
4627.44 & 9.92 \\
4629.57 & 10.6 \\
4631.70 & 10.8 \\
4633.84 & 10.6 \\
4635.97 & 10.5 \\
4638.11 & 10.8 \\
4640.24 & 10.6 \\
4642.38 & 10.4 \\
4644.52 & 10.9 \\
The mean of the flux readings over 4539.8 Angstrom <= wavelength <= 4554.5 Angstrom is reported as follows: 10.1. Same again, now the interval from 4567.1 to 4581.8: 11.6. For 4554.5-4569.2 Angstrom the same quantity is 11.1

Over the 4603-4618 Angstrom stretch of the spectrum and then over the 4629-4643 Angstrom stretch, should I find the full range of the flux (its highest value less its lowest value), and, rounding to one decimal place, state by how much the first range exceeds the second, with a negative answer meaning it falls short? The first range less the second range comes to 0.8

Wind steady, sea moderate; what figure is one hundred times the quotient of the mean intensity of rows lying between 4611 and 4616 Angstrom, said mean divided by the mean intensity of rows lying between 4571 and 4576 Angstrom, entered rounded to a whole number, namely 89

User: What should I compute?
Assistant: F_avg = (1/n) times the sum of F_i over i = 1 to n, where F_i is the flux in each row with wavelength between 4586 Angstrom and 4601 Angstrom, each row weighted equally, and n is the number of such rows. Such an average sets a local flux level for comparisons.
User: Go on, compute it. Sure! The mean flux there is 10.56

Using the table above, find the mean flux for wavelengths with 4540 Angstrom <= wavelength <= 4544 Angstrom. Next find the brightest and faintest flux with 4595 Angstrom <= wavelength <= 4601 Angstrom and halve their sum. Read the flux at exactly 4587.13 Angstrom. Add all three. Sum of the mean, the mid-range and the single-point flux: 28.5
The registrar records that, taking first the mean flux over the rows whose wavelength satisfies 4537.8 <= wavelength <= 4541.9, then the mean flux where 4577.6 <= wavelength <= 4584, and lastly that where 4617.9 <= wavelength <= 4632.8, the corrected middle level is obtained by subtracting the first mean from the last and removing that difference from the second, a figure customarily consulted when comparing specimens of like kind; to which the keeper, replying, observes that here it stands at 9.9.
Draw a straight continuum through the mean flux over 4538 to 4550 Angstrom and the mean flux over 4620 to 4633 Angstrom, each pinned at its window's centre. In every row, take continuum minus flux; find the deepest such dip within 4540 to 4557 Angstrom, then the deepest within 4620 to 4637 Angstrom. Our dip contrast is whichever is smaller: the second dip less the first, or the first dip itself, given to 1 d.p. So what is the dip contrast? -2.0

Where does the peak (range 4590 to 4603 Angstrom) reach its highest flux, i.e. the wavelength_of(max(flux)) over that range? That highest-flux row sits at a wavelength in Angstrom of 4599.82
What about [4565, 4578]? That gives 4574.47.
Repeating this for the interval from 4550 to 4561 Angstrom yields 4559.75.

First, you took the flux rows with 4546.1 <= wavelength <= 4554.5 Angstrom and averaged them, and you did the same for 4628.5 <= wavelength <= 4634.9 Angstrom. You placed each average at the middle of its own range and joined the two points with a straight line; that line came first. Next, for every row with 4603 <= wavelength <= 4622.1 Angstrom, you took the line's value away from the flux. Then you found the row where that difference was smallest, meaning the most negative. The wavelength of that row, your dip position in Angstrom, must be 4614.67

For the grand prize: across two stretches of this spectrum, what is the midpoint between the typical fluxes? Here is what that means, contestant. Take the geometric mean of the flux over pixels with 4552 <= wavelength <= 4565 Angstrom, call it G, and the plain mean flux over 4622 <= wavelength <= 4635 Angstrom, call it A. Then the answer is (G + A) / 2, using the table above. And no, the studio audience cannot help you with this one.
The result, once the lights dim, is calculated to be 10.5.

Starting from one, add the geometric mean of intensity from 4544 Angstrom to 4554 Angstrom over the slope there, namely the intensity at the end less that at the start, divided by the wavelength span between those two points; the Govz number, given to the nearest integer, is -79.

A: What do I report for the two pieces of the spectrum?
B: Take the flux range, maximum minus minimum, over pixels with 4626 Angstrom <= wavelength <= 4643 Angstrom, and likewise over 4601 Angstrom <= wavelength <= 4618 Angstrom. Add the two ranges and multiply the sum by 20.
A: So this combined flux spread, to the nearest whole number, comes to 42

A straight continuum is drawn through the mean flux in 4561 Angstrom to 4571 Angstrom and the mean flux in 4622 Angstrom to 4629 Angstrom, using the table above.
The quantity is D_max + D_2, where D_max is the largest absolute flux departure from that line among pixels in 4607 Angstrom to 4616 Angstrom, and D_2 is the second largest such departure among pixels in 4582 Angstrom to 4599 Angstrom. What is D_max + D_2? 1.5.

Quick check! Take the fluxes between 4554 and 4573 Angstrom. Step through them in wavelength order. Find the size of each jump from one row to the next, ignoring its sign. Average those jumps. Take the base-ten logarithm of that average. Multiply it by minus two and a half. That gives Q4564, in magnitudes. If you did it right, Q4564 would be 0.2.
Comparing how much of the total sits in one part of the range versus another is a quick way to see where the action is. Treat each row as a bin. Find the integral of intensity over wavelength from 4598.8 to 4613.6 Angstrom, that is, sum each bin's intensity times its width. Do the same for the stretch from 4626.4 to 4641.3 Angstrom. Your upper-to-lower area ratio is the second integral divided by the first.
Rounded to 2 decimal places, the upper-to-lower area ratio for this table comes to 0.97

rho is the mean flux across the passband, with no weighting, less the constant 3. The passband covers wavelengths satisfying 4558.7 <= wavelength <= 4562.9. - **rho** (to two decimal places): 8.30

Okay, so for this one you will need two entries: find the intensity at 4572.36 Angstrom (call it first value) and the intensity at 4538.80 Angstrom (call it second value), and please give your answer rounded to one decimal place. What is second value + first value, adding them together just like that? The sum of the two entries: 20.6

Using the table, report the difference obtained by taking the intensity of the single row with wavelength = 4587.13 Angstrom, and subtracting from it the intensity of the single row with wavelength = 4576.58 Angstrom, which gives -2.4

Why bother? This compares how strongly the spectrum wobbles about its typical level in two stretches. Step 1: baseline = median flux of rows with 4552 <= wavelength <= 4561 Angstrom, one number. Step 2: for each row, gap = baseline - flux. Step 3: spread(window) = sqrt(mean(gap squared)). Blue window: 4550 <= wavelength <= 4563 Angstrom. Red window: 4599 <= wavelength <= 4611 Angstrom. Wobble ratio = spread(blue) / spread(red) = 1.7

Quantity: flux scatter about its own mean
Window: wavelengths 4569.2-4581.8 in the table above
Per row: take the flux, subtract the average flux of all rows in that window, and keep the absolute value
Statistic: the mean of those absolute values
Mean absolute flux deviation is 0.75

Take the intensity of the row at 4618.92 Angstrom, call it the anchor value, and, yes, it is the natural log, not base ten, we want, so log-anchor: 2.48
